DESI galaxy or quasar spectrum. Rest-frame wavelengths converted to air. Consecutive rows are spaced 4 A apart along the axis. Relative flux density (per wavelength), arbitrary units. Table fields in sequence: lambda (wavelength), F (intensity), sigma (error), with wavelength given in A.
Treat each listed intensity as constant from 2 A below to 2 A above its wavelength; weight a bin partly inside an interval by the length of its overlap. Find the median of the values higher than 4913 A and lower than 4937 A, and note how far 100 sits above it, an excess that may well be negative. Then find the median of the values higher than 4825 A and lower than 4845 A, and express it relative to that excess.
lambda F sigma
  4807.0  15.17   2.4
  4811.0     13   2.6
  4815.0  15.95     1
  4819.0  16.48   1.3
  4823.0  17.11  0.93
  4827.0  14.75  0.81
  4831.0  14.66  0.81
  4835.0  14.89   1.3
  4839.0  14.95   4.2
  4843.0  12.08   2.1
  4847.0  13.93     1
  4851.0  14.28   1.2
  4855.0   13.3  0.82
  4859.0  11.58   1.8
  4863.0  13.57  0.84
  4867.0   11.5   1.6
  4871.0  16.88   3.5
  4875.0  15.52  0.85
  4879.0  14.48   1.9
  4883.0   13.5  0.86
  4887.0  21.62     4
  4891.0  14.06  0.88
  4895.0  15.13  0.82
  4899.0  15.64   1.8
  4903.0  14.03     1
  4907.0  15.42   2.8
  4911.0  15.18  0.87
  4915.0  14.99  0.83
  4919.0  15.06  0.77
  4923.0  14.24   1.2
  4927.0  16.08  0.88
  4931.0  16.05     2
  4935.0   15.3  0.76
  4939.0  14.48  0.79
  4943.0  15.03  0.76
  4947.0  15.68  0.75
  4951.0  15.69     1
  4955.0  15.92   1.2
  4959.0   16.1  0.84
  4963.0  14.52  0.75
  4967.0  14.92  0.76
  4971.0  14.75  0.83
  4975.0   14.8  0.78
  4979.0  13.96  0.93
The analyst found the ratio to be 0.174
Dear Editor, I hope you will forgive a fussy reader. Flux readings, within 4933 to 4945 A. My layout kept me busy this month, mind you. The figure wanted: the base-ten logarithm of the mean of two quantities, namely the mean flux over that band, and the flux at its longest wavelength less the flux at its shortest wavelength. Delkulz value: 0.87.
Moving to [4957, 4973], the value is 0.84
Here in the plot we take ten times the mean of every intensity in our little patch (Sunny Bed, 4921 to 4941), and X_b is 152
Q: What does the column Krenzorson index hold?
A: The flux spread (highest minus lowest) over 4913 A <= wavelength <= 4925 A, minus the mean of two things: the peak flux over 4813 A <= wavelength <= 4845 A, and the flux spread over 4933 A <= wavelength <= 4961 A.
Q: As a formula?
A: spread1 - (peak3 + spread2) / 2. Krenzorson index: -8.5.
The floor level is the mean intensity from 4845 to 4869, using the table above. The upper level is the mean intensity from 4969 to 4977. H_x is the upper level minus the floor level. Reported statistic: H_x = 1.7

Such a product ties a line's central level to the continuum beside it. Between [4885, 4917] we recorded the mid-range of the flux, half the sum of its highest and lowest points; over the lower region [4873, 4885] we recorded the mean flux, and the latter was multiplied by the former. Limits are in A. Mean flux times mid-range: 258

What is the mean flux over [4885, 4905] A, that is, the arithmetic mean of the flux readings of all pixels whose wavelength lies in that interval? 16.1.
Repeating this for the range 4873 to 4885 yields 14.5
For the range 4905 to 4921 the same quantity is 15.2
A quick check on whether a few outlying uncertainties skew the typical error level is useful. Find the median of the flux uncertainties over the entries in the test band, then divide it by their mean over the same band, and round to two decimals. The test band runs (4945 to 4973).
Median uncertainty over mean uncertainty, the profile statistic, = 0.95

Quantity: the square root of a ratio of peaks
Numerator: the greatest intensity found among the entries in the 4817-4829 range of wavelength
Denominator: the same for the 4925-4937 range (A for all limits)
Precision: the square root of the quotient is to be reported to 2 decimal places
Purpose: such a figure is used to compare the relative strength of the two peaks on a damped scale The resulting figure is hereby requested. 1.03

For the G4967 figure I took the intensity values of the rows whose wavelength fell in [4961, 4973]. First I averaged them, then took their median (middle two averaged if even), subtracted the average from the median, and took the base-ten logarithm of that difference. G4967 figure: -1.7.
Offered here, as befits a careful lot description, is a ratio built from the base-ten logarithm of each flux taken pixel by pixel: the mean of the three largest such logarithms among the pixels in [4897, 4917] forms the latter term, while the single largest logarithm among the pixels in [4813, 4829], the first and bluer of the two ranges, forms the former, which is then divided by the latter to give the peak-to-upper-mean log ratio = 1.04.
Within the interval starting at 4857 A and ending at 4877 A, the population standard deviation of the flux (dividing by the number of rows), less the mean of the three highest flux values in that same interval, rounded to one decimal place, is -13.2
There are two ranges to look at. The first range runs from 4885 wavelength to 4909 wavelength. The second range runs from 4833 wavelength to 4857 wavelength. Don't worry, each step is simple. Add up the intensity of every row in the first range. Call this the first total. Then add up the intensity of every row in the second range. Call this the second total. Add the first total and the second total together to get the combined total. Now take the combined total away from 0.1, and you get -179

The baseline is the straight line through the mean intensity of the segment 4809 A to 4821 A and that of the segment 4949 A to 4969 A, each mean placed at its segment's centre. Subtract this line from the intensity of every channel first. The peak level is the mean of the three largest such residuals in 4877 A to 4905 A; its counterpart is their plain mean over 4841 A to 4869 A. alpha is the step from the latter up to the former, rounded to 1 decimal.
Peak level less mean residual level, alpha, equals 4.5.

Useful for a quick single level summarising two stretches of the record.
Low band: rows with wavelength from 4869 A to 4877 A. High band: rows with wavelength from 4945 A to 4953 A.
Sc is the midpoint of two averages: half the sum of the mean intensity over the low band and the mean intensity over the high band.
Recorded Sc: 15.9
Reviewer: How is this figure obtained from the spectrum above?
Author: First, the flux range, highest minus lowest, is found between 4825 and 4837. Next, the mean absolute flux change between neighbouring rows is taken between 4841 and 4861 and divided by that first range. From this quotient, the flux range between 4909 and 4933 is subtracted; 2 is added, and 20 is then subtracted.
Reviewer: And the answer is -14.5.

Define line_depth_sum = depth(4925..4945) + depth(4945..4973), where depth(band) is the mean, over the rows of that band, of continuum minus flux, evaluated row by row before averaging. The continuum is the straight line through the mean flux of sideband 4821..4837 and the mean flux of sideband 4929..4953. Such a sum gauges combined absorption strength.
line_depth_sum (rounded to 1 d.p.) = 0.0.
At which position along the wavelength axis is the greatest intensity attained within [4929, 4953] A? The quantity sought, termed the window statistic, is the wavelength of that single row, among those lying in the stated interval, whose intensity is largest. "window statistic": 4931.0 A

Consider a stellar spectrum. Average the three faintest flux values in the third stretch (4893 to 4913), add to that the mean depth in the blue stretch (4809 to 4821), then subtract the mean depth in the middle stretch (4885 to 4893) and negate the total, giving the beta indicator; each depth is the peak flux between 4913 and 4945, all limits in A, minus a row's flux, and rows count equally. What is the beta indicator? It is -17.5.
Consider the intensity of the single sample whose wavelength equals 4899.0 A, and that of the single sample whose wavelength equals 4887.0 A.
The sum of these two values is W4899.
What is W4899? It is 37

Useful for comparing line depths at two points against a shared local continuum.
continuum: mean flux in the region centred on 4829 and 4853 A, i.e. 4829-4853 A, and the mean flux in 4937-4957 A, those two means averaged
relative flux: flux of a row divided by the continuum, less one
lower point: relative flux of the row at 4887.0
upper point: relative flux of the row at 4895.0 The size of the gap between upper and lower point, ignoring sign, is 0.44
